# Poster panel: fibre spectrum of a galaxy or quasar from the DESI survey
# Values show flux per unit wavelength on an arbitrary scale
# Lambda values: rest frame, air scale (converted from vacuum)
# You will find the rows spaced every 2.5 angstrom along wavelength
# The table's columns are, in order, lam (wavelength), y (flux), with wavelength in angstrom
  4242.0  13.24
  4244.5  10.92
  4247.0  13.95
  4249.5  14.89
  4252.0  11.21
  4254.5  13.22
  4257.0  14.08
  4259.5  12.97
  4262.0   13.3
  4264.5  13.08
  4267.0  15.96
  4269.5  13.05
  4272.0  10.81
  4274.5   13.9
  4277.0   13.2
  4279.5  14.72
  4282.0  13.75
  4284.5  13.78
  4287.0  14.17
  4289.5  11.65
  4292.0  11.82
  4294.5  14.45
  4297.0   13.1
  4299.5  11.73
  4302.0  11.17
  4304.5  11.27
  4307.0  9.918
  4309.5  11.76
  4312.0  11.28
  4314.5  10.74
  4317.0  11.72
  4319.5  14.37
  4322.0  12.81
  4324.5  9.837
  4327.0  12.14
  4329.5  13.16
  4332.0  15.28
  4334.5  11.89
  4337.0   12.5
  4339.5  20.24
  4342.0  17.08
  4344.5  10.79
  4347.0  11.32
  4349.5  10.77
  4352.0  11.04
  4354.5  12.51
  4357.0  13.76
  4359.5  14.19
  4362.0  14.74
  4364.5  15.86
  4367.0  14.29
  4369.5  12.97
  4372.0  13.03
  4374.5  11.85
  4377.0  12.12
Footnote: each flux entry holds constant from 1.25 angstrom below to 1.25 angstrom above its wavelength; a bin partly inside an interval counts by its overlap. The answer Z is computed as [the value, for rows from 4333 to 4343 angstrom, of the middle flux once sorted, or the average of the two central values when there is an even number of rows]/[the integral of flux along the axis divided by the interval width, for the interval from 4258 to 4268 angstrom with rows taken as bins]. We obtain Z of 1.07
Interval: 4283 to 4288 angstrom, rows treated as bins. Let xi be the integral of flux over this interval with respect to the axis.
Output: 70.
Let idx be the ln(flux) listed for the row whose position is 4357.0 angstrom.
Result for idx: 2.62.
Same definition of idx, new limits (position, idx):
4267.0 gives 2.77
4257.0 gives 2.64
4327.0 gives 2.50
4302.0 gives 2.41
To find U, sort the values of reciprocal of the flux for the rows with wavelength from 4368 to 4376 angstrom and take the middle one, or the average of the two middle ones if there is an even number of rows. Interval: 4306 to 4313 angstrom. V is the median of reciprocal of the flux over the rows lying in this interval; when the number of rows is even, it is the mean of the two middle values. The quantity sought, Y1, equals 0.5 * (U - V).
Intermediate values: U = 0.077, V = 0.089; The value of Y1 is -0.006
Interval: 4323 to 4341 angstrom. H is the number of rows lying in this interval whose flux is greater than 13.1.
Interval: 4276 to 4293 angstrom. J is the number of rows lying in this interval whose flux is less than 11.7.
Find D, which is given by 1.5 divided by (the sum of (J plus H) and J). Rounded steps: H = 3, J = 1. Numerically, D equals 0.30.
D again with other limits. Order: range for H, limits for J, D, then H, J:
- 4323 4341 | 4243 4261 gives 0.21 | 3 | 2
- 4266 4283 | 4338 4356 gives 0.12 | 5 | 4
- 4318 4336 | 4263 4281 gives 0.30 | 3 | 1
